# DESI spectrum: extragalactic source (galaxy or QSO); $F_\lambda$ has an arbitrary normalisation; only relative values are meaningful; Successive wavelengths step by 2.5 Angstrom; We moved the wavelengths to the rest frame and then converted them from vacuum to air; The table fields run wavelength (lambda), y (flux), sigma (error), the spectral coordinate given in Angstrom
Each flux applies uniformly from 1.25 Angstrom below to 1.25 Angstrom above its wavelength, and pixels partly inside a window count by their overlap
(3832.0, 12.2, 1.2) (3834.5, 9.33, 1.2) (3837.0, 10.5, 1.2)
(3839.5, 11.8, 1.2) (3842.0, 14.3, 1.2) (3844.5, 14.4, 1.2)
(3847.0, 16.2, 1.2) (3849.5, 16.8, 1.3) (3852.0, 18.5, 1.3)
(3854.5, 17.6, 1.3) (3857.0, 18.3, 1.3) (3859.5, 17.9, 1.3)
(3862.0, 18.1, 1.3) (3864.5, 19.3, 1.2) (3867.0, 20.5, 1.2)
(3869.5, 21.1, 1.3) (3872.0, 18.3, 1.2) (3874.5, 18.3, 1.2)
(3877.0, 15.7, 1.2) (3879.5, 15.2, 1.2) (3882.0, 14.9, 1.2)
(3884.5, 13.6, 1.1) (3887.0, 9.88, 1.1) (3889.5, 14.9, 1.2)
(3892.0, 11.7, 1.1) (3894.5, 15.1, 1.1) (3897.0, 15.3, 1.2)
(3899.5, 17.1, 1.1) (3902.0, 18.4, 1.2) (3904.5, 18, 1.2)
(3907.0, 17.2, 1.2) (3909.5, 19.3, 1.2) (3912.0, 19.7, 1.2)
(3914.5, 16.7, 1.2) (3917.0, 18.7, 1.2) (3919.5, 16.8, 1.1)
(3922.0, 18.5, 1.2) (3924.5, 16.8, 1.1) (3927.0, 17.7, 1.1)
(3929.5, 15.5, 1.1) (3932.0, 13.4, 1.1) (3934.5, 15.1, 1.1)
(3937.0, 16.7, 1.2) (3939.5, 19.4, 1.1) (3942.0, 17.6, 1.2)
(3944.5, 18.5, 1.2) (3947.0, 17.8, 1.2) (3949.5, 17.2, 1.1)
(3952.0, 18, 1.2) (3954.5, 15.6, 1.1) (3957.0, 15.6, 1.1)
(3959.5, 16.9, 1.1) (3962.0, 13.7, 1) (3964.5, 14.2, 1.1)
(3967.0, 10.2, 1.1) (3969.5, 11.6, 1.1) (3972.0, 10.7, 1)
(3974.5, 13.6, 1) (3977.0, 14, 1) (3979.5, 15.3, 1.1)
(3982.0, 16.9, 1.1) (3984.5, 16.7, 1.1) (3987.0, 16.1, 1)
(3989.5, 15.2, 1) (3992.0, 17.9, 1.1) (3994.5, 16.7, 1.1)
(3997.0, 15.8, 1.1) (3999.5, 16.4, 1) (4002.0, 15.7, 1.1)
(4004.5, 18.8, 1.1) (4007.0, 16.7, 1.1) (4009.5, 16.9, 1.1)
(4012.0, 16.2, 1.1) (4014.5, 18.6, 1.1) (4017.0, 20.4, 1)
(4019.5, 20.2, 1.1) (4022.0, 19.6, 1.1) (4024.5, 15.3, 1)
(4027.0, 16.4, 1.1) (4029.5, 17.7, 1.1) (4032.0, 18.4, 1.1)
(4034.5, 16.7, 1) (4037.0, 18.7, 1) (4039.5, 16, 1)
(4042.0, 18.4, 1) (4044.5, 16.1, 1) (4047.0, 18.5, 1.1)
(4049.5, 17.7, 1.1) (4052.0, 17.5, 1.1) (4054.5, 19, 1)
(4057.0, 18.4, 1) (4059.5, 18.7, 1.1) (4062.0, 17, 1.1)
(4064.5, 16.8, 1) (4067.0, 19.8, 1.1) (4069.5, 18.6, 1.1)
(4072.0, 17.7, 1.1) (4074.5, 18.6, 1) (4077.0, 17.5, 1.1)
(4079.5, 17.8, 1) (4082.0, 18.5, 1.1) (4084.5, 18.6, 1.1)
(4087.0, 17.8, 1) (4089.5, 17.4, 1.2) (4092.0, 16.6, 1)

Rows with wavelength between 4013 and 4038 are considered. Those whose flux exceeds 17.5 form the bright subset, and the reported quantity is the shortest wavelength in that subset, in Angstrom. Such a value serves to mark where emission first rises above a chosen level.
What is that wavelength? 4014.5 Angstrom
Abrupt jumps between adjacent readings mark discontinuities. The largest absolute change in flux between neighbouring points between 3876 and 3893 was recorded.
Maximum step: 5.0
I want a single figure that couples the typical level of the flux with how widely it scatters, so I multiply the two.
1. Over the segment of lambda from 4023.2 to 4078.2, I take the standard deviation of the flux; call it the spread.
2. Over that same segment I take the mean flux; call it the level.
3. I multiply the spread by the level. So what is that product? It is 20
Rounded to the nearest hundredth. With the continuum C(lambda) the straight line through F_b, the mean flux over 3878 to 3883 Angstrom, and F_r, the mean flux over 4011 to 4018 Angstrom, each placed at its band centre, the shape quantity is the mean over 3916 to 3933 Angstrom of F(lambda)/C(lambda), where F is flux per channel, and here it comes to 1.04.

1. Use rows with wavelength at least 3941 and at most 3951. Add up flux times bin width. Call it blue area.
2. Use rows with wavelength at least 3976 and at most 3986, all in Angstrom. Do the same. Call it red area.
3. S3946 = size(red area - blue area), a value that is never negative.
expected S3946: 20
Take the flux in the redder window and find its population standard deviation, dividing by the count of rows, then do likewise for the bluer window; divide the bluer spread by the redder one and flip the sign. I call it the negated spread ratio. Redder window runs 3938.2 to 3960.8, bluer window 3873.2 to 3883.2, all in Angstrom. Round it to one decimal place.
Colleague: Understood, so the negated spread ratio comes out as -1.1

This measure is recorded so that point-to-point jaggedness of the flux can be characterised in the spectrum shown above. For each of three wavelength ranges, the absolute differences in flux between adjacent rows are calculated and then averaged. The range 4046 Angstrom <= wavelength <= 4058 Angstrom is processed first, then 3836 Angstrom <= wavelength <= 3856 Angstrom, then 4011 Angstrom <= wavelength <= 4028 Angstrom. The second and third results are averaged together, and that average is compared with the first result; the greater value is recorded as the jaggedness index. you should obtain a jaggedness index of 1.50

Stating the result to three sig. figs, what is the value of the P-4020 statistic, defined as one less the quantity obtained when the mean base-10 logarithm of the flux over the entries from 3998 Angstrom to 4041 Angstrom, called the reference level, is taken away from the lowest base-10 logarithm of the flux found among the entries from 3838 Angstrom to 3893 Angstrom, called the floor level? 1.25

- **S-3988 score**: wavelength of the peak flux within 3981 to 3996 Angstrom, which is 3992.0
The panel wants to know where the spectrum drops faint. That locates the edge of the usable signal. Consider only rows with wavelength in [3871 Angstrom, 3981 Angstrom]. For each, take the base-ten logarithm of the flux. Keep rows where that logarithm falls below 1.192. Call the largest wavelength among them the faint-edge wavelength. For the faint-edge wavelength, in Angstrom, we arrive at 3979.5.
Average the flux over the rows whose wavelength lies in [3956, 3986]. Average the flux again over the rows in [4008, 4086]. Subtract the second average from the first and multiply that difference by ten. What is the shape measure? -38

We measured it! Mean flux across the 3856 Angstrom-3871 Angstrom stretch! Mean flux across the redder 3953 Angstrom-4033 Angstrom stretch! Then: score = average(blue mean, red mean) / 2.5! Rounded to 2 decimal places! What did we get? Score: 7.05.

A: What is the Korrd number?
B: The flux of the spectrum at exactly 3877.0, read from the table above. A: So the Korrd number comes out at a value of 15.7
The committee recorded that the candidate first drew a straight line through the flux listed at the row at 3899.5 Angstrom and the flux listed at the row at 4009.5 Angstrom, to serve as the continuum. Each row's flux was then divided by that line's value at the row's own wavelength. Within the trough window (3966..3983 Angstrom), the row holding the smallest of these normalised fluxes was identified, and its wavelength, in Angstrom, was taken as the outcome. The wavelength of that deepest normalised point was 3967.0 Angstrom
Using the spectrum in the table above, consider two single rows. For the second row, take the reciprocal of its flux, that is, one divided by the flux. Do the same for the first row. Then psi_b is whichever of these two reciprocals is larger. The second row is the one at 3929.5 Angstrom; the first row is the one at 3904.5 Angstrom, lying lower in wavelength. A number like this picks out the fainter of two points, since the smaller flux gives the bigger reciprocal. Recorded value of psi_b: 0.065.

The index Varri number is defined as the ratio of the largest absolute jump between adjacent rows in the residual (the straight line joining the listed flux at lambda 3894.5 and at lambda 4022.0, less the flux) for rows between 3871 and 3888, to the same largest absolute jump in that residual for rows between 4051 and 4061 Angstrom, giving 2.7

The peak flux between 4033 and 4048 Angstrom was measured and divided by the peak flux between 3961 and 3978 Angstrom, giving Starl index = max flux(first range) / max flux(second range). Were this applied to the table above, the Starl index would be 1.32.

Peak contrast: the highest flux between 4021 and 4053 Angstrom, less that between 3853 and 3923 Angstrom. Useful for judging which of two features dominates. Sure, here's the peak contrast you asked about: -1.5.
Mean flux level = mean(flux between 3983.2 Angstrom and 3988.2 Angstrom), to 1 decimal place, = 16.4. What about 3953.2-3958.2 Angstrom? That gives 15.6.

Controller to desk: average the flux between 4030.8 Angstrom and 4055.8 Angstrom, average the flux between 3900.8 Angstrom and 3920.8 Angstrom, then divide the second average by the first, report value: 1.02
